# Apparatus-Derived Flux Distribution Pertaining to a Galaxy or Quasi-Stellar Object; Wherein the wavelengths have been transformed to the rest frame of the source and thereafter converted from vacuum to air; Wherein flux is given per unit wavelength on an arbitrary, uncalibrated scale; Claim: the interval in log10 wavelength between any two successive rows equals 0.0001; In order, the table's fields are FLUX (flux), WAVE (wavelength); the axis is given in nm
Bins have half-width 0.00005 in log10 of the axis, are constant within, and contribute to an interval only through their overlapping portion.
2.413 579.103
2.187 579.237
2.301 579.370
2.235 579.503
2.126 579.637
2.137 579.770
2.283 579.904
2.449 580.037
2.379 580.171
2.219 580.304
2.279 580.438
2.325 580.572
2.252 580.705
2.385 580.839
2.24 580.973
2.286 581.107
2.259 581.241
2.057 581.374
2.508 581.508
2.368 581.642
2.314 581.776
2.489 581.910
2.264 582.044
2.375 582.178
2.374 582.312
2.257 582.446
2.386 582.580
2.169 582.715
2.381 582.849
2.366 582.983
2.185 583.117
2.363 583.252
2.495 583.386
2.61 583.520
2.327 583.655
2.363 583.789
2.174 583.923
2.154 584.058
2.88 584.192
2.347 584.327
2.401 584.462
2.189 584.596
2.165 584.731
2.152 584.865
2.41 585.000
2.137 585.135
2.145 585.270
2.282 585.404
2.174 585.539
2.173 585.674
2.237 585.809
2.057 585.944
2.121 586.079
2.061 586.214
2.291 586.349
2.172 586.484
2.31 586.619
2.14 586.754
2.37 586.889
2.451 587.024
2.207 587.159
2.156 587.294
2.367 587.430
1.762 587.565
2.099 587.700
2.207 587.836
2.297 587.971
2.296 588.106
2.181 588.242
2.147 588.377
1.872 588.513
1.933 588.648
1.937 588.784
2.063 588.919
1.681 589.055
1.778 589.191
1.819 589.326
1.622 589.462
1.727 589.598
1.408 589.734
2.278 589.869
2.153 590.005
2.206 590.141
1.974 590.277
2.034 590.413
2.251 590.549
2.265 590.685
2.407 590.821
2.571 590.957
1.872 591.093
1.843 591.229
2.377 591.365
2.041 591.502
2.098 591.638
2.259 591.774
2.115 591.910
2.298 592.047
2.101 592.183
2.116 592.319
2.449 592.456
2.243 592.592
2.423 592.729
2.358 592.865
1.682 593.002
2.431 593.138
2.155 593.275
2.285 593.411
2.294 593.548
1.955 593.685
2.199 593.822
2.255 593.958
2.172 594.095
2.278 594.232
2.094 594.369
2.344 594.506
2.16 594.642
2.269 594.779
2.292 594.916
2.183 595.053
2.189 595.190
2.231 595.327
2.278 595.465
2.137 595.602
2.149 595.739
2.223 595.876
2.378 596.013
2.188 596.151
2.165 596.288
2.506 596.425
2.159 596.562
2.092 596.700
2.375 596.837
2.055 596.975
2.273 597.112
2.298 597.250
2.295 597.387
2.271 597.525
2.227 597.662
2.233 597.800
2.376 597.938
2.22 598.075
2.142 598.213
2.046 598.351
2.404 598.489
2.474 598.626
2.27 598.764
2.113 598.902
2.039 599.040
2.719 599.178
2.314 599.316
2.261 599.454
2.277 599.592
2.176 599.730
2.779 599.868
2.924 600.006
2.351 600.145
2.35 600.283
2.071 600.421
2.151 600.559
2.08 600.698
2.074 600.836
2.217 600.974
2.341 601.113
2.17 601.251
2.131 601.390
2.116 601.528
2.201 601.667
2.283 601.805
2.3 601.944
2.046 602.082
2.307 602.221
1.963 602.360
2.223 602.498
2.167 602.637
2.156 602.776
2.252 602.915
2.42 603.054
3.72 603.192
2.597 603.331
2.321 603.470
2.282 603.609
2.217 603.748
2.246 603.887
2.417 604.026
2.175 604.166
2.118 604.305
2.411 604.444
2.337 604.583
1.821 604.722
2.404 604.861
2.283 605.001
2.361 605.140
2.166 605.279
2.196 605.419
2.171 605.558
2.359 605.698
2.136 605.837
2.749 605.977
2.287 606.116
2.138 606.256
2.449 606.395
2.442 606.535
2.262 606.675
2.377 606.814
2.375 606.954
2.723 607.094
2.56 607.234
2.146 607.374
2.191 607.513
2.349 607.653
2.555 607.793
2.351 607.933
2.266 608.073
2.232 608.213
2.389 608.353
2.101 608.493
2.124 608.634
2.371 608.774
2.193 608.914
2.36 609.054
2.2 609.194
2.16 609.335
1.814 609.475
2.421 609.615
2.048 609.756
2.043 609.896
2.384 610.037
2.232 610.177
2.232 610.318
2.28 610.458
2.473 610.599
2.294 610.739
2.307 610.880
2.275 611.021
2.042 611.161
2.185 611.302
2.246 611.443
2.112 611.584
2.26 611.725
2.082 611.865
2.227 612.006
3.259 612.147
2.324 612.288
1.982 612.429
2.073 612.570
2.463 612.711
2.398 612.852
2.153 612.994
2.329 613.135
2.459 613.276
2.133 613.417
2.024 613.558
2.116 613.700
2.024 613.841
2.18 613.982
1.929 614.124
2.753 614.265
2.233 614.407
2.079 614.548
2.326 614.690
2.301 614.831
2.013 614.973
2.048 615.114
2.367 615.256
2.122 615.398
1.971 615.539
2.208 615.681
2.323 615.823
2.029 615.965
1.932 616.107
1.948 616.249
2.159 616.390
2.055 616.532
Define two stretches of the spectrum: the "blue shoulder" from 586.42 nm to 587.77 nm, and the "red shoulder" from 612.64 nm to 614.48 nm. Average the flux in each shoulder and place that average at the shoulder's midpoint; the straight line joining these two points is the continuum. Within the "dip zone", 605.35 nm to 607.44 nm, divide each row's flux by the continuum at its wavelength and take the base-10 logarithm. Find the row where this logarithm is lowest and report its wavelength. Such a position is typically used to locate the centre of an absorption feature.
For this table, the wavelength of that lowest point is 605.837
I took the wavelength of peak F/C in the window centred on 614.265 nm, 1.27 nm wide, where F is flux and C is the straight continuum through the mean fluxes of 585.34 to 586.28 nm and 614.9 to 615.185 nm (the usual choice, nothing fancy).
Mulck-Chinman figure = 614.265 nm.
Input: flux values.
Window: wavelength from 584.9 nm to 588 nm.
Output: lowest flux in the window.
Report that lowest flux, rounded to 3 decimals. 1.762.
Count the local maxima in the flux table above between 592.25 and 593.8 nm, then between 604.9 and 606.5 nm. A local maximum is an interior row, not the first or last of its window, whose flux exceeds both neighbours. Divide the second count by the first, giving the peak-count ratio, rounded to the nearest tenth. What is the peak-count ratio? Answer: 1.0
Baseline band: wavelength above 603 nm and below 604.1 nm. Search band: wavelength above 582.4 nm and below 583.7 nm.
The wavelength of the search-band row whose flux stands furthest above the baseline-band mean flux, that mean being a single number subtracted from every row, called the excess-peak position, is 583.520 nm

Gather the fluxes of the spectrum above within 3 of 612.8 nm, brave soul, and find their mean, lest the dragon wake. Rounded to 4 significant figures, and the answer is 2.237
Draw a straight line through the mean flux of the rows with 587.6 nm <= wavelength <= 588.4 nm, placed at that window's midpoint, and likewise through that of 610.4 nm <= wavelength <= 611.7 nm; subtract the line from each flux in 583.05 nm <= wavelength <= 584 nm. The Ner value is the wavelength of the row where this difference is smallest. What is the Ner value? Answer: 583.923 nm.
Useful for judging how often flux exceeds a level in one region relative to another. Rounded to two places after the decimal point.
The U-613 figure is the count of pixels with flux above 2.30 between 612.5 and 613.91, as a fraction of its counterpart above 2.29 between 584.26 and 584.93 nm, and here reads 2.00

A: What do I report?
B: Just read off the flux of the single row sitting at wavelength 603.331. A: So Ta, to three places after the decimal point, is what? 2.597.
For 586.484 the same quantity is 2.172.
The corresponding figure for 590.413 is 2.034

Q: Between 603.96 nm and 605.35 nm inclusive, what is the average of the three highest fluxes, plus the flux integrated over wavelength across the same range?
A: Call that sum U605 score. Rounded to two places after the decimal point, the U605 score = 5.54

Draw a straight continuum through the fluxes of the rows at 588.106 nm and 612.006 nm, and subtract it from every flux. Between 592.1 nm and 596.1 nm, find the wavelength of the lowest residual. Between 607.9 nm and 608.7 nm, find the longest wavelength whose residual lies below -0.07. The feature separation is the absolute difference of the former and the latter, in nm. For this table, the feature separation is 15.63 nm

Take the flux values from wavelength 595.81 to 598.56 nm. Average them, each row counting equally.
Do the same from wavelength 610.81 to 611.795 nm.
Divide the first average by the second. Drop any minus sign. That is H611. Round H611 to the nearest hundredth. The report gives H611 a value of 1.02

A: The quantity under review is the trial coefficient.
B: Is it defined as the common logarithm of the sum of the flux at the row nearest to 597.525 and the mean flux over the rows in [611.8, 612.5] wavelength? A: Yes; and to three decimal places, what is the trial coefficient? 0.667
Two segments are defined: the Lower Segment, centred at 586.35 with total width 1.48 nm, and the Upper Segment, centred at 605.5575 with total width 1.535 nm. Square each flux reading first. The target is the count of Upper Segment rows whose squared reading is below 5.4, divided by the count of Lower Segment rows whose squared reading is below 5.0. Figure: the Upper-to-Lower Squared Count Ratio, 1.2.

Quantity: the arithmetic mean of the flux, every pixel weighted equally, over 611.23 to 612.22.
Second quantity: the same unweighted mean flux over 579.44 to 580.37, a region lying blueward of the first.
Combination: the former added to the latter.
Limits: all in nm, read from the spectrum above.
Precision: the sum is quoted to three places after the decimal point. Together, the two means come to 4.600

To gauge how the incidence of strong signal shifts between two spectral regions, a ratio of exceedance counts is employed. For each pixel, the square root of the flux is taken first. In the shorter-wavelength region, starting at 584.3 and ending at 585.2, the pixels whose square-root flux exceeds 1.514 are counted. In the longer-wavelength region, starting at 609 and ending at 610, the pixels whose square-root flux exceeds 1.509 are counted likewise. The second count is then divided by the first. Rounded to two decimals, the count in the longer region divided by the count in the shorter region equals 0.67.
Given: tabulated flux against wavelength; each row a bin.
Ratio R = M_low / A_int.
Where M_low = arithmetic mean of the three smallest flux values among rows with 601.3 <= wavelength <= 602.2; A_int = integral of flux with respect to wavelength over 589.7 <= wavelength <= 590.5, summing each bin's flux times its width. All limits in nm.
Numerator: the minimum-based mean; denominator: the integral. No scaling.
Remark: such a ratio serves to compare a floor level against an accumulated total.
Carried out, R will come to 1.28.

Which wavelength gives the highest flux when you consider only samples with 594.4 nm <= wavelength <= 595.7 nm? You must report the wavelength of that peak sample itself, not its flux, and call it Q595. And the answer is 594.506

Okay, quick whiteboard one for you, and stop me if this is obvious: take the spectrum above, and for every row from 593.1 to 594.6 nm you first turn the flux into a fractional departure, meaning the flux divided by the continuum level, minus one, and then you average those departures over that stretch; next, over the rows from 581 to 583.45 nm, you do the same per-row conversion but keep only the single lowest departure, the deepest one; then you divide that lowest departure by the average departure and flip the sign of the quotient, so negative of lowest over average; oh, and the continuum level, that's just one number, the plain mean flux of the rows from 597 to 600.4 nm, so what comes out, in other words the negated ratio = -2.6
